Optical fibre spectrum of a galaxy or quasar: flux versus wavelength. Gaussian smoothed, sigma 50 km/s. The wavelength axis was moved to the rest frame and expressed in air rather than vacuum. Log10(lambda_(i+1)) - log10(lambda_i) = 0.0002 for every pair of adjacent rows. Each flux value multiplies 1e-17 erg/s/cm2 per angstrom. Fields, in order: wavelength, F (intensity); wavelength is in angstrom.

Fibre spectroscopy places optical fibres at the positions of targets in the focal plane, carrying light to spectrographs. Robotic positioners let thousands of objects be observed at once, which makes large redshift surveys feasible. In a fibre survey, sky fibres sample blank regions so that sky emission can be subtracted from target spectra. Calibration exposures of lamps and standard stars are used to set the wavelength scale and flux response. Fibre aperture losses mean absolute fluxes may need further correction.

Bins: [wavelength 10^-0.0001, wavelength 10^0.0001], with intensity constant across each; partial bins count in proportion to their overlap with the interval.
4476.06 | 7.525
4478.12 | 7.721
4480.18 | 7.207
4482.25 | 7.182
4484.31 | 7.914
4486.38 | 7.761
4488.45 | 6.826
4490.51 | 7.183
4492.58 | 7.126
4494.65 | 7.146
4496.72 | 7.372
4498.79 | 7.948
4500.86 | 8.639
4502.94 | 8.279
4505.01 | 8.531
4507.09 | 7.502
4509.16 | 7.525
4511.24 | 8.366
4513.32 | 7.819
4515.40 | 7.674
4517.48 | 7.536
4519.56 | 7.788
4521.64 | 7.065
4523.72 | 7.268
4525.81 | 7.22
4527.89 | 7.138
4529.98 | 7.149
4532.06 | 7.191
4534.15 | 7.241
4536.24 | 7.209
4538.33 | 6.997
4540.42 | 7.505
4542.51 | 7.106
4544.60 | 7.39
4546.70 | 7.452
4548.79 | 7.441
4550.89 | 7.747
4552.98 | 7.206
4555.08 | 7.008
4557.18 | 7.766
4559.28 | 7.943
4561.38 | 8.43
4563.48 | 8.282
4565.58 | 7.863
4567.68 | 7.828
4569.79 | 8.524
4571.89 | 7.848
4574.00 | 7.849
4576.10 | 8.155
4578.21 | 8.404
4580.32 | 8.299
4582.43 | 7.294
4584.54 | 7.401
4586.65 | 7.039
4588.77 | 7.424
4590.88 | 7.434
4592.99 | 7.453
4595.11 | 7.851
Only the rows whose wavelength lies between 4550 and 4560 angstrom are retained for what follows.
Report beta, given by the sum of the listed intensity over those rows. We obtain 37.7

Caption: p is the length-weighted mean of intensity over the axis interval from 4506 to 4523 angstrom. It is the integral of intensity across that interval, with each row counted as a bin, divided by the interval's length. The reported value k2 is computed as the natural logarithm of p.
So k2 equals 2.04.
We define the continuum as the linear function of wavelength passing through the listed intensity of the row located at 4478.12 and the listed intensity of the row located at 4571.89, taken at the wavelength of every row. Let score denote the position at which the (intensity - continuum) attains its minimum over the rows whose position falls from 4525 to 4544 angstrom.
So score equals 4538.33 angstrom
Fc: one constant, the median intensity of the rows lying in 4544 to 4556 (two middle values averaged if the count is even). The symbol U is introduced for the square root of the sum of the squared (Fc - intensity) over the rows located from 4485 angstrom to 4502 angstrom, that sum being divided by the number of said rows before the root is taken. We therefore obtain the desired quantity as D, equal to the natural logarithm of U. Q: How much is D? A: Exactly -0.6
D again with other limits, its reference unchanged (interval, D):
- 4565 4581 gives -0.3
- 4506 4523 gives -0.9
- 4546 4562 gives -0.8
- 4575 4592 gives -0.6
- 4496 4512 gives -0.3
